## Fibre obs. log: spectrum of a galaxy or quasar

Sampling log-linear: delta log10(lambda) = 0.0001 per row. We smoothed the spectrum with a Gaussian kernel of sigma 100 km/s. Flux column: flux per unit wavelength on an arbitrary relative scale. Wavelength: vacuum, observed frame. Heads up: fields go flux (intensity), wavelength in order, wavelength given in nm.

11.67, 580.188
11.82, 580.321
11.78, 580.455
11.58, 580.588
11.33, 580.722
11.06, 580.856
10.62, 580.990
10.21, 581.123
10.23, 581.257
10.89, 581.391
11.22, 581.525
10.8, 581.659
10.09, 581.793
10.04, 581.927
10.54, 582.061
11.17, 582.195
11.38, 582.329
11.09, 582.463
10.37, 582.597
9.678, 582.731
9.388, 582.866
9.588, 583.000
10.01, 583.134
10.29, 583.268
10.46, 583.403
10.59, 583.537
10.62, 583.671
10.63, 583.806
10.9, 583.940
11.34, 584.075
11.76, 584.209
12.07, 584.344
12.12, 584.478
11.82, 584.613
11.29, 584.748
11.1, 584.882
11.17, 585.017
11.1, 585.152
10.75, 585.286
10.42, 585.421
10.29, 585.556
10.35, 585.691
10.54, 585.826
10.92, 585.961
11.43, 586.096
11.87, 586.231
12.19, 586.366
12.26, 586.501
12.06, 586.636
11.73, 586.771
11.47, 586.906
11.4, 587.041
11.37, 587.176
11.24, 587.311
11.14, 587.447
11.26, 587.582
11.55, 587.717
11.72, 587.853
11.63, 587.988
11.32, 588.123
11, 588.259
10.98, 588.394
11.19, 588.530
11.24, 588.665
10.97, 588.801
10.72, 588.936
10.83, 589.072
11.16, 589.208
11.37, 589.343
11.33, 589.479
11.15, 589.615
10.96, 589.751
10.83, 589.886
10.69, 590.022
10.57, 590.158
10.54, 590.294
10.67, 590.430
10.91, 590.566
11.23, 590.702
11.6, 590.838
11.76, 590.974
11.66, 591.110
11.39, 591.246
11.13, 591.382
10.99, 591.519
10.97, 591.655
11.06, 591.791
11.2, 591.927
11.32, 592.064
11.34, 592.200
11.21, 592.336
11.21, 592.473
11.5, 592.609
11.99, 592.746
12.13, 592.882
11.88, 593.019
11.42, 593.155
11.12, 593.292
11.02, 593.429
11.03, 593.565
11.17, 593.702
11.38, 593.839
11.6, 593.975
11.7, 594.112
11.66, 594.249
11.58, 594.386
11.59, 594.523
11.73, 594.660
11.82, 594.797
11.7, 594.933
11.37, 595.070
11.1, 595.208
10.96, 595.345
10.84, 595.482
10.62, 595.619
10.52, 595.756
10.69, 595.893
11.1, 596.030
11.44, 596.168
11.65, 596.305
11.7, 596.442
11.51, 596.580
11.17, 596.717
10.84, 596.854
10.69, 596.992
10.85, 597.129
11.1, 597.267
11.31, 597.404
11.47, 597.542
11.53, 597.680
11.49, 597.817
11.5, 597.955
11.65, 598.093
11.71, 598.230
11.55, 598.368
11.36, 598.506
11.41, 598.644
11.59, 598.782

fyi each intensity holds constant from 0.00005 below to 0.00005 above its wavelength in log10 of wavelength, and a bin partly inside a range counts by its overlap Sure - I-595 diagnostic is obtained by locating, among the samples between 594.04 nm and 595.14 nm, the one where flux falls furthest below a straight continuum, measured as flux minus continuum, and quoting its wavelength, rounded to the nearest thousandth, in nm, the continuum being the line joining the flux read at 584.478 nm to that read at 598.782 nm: 595.070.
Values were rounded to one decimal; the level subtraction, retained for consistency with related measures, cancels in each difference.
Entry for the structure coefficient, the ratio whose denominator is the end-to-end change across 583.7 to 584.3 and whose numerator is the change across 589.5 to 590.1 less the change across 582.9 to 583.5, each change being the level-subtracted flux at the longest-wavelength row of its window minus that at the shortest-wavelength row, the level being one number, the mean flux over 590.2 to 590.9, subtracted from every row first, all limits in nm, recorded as -1.2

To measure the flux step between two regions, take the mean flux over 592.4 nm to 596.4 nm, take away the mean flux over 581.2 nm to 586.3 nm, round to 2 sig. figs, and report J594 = 0.57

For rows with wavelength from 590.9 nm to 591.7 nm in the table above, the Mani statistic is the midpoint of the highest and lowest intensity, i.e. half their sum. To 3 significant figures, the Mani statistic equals 11.4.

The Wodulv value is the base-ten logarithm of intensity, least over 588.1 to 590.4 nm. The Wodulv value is 1.02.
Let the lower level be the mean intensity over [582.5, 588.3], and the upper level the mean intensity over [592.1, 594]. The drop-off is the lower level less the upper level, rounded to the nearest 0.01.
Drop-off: -0.35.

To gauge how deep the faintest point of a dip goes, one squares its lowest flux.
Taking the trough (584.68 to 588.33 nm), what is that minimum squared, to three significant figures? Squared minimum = 106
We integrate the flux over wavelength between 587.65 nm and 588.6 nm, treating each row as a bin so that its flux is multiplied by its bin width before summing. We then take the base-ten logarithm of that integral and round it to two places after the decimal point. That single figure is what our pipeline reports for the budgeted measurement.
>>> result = 1.03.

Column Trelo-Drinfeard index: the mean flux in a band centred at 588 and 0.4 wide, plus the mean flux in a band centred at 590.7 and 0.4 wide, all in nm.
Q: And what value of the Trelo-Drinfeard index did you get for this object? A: 22.8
